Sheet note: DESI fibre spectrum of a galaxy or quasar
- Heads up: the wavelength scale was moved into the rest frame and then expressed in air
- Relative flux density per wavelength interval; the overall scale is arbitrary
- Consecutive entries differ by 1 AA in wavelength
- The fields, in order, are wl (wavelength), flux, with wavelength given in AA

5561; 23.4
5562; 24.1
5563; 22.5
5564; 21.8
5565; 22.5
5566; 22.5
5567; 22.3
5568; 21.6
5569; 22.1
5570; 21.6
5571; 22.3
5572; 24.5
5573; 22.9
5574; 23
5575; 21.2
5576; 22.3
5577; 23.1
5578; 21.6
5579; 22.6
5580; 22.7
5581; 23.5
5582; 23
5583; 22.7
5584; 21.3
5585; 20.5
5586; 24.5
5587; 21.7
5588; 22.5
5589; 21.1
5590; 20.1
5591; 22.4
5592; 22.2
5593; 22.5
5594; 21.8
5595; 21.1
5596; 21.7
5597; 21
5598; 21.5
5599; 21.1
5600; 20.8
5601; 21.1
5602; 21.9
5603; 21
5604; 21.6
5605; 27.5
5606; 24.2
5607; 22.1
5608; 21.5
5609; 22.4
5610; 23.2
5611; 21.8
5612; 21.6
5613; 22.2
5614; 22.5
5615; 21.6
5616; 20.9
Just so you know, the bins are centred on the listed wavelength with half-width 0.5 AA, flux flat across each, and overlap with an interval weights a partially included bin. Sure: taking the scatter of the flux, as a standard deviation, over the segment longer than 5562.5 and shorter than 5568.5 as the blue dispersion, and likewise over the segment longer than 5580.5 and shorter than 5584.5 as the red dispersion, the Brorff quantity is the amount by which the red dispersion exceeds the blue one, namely 0.5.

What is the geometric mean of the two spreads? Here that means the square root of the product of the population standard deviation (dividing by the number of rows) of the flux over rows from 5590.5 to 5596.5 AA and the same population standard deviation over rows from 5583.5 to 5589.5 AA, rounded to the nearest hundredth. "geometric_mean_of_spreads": 0.79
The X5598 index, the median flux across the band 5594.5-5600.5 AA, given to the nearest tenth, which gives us 21.1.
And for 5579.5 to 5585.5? 22.7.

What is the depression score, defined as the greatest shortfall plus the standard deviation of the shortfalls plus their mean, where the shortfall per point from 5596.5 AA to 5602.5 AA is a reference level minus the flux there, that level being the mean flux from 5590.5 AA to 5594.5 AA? 2.8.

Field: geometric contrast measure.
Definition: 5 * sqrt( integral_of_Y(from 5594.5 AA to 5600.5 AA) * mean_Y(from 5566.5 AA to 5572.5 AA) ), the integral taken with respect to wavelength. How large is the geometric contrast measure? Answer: 267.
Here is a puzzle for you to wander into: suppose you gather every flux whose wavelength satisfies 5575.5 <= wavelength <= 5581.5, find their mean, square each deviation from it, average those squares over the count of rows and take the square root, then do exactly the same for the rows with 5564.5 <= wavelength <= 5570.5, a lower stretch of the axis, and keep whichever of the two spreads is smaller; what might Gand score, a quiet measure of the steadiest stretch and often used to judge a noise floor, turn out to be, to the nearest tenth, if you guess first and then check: 0.4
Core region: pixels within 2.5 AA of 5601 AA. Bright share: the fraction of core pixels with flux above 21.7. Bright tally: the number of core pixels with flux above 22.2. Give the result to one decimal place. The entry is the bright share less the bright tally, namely 0.2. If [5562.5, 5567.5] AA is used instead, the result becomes -3.0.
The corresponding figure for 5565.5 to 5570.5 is -1.4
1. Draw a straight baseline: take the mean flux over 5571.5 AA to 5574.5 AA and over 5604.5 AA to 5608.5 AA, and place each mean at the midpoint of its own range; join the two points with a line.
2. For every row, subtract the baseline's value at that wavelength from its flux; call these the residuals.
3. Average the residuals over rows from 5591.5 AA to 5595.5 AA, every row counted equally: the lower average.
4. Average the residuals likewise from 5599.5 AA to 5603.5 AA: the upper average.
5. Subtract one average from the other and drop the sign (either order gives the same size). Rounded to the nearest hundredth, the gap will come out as 0.79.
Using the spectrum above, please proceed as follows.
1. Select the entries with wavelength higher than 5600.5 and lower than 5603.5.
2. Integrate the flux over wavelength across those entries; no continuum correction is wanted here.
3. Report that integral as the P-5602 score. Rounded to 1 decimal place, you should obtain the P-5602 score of 64.0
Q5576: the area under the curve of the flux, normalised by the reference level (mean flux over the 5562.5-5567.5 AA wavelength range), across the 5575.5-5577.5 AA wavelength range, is 2.03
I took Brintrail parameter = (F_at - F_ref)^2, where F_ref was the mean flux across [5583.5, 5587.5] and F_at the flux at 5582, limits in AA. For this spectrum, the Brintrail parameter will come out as 1.0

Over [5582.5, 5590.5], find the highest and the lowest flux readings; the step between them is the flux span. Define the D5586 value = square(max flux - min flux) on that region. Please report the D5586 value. 19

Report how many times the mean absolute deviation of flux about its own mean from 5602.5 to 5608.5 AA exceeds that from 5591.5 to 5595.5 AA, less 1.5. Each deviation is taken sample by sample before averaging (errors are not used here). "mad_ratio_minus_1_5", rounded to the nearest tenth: 2.7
